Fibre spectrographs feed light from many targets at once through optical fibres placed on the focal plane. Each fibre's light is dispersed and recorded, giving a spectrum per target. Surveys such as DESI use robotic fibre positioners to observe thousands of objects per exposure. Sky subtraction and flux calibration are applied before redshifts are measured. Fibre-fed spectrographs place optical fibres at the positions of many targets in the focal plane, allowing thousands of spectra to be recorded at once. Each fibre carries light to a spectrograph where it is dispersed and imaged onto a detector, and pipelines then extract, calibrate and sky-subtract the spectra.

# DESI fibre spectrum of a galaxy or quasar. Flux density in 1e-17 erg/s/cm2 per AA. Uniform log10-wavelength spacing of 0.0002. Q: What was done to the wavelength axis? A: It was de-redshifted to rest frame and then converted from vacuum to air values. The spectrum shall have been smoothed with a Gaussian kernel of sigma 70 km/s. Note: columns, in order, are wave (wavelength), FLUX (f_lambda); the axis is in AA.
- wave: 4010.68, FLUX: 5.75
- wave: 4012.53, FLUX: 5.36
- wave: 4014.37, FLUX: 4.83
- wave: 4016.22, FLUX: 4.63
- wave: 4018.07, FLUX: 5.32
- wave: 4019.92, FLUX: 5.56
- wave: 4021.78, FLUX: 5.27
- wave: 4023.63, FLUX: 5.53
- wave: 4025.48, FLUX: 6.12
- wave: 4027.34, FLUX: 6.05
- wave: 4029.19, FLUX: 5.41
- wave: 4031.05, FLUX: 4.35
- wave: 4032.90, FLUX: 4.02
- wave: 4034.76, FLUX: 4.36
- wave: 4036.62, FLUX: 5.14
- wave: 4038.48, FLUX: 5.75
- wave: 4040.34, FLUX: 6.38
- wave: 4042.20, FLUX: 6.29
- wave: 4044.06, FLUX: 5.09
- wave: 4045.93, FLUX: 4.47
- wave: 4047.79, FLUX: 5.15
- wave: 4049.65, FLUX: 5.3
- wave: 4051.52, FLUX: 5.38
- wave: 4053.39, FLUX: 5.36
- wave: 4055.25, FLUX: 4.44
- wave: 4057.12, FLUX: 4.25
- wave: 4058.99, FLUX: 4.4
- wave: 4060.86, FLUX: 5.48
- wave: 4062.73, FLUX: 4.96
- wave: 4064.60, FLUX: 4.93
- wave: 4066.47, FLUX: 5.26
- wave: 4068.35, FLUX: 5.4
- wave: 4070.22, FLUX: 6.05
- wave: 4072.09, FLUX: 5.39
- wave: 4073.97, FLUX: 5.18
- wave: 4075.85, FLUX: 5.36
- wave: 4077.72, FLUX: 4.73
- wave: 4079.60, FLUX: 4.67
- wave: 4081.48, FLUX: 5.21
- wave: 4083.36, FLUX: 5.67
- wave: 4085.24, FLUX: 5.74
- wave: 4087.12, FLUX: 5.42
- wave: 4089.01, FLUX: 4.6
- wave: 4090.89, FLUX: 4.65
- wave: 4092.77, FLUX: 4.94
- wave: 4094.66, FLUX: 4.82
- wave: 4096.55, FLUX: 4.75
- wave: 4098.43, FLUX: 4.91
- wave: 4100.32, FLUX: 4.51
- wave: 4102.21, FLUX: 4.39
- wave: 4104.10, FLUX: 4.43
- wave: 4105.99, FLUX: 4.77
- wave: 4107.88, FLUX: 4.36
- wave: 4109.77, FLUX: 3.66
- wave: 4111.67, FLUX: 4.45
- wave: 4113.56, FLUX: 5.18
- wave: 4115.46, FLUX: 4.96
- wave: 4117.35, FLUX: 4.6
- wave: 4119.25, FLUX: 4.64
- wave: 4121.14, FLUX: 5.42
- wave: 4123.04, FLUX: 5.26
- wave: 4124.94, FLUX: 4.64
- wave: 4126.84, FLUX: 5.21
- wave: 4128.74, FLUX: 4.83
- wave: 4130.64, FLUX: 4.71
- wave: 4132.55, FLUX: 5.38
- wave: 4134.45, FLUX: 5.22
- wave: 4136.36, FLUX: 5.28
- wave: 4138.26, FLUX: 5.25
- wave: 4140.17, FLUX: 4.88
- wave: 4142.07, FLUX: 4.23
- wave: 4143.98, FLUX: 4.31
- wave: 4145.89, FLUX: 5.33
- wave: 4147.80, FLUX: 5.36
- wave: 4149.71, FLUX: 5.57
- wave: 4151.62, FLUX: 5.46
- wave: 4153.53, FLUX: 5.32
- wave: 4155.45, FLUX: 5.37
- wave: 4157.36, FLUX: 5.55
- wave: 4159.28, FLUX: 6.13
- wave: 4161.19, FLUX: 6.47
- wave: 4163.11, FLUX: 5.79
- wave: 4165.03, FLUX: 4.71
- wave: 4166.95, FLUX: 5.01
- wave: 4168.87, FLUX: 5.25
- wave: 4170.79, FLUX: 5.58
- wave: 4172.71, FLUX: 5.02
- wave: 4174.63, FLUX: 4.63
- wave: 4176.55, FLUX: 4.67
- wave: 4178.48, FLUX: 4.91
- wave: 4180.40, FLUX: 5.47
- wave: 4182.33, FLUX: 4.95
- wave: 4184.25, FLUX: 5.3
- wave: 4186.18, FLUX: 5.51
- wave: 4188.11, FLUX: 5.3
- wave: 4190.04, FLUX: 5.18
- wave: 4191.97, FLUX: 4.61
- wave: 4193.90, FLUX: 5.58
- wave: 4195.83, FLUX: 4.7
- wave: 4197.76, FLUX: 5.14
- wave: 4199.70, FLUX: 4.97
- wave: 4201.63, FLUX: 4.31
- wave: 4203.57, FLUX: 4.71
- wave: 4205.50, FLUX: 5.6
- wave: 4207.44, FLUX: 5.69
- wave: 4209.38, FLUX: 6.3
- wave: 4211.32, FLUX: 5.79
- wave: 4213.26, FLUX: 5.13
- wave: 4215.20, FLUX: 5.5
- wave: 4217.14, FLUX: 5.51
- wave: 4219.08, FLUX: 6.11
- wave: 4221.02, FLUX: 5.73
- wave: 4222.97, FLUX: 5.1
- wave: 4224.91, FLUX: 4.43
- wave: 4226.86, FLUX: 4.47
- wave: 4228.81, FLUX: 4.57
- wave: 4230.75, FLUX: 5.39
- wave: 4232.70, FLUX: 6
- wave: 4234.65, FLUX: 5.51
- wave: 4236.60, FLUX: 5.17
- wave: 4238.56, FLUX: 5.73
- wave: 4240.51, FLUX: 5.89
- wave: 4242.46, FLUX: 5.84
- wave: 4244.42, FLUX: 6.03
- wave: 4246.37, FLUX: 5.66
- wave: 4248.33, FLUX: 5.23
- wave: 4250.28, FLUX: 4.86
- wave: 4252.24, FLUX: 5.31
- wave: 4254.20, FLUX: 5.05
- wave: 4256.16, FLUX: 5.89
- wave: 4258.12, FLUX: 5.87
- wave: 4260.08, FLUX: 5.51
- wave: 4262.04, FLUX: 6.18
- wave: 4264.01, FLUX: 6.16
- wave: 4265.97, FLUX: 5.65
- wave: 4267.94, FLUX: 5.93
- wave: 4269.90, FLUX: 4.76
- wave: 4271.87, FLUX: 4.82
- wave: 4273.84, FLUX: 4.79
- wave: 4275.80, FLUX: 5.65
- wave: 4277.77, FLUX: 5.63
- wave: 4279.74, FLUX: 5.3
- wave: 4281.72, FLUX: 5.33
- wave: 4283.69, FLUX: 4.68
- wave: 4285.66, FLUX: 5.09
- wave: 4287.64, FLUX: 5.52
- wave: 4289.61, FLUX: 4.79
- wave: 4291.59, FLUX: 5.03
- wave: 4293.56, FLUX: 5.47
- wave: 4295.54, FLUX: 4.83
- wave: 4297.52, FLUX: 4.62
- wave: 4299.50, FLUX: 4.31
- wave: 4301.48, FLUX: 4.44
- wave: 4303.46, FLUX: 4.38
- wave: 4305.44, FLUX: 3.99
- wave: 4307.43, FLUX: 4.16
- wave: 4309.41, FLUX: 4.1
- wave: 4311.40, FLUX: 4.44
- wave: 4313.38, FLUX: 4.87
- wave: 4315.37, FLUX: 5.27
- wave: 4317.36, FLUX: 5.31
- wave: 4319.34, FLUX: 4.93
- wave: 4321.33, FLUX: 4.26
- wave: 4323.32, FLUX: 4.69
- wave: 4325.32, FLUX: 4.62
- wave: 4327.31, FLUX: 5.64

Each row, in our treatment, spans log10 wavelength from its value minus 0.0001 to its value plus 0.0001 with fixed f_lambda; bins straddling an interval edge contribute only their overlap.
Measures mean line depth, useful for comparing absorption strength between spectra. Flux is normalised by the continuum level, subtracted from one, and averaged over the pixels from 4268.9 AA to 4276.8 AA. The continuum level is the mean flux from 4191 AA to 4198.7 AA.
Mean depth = 0.00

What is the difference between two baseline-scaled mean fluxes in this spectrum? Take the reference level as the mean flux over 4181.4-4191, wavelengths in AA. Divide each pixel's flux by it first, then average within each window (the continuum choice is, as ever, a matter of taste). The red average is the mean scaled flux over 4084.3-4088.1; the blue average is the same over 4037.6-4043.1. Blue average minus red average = 0.11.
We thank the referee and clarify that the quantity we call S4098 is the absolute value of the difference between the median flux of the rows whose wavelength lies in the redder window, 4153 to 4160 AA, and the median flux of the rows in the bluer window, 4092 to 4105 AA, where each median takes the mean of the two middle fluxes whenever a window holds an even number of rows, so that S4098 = 0.71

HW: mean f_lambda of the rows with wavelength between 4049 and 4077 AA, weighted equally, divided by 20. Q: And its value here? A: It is 0.257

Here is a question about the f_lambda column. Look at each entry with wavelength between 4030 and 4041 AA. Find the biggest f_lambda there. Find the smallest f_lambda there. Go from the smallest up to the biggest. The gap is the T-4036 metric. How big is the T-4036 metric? 2.36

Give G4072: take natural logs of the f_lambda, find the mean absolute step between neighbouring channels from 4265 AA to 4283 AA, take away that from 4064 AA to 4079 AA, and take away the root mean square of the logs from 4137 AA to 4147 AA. -1.576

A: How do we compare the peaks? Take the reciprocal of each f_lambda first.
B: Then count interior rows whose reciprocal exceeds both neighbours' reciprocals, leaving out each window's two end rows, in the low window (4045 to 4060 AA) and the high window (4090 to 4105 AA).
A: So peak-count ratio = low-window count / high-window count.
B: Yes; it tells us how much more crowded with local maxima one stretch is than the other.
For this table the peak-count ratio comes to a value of 0.5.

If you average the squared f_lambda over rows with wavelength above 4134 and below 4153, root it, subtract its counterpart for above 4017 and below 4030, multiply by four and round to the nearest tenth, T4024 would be -2.0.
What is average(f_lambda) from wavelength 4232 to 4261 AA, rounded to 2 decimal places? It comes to 5.57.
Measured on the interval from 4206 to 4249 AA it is 5.49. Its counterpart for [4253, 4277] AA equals 5.52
